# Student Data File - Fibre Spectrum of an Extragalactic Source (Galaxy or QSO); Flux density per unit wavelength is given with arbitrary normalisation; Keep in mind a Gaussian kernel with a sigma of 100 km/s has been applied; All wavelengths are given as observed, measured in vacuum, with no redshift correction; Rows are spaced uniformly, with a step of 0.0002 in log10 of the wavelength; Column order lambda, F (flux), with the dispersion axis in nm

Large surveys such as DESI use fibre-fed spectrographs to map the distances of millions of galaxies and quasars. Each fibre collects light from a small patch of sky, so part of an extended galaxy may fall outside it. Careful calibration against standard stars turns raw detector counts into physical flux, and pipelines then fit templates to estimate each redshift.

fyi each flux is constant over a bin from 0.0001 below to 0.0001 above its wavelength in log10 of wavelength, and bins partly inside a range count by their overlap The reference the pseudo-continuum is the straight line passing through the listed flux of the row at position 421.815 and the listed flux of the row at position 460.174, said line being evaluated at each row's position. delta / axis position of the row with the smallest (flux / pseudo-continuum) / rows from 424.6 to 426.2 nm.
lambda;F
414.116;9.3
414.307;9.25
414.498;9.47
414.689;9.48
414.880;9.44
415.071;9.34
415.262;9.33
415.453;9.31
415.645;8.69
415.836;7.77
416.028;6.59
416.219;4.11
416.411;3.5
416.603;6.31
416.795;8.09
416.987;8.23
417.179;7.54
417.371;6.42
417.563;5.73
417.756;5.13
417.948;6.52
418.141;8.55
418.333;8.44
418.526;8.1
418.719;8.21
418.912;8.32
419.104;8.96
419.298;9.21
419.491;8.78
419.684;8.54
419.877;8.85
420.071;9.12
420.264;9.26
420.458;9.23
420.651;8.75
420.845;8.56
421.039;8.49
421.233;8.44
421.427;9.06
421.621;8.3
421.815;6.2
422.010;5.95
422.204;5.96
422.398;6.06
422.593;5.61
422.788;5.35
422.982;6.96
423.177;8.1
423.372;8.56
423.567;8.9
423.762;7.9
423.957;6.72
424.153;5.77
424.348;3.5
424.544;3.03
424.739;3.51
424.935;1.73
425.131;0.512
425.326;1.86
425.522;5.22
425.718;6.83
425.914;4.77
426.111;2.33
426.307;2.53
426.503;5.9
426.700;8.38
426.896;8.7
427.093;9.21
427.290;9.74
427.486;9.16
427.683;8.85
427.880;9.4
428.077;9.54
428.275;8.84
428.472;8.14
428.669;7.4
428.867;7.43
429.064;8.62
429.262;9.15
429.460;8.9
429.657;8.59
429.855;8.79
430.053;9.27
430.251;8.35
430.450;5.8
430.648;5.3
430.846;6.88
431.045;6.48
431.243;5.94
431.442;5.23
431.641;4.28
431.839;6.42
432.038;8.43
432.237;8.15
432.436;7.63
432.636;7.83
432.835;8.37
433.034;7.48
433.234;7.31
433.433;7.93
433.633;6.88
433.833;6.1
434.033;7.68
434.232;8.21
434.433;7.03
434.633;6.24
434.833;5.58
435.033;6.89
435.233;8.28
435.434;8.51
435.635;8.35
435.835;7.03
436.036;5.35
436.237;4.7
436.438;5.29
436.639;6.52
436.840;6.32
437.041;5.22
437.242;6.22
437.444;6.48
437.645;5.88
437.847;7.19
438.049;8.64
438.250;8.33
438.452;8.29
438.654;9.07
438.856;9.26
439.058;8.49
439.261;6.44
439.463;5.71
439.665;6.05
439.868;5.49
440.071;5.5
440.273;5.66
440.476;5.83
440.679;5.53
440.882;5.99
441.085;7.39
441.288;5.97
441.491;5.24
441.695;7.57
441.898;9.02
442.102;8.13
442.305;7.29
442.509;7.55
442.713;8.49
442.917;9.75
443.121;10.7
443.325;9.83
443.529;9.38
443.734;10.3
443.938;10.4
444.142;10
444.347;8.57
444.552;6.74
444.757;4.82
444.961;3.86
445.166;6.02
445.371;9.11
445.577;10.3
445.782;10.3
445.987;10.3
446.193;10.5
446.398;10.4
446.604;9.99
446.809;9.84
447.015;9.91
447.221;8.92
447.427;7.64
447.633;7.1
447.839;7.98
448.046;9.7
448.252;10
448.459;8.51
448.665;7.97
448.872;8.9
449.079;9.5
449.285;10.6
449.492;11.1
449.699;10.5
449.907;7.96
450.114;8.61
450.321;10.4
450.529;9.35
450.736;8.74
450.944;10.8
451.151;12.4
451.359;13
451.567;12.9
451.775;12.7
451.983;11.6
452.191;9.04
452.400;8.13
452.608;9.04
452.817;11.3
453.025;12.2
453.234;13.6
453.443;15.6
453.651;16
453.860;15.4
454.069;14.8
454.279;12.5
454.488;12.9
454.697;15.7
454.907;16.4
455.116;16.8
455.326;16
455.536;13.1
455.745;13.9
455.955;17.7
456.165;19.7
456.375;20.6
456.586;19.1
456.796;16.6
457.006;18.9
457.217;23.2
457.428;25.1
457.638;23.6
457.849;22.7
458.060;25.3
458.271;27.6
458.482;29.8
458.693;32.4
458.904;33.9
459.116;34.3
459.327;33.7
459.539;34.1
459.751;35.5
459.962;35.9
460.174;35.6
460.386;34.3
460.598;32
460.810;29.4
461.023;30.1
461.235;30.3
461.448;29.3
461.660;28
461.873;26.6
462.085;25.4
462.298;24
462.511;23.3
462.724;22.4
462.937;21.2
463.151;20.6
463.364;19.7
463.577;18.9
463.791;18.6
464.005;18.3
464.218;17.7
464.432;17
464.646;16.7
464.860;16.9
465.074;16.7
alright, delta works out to 425.131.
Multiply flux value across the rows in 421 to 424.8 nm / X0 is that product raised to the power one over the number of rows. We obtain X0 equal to 6.3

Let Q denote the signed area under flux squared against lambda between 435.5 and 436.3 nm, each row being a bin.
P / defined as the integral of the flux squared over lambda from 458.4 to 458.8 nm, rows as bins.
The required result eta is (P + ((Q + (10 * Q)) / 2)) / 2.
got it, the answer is 293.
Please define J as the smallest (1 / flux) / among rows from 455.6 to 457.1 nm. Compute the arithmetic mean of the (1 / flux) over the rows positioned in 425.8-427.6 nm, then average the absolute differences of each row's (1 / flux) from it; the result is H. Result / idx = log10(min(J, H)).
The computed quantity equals -1.3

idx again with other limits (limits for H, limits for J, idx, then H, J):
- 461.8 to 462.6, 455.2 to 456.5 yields -2.7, 0.002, 0.049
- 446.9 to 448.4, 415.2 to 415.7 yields -1.9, 0.014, 0.107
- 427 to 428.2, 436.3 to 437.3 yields -2.6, 0.003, 0.153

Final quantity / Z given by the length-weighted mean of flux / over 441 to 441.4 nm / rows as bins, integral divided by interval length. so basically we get 7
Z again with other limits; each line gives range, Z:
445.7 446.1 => 10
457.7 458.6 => 26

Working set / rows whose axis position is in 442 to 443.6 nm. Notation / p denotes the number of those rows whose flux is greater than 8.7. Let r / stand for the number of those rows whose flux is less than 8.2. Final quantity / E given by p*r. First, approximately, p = 4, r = 3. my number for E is 12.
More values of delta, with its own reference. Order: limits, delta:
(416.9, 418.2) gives 417.756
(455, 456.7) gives 455.536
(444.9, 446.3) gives 444.961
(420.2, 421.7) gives 421.621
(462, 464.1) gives 464.005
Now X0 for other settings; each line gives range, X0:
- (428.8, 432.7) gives 7.2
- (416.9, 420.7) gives 8.0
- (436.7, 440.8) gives 6.7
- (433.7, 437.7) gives 6.5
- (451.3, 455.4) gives 13.0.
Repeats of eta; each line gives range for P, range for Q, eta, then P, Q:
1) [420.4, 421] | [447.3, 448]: 141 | 46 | 43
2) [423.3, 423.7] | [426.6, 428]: 332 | 30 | 115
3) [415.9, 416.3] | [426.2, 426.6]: 29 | 13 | 8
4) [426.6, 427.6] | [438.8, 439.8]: 182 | 82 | 51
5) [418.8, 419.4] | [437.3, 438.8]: 273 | 47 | 91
